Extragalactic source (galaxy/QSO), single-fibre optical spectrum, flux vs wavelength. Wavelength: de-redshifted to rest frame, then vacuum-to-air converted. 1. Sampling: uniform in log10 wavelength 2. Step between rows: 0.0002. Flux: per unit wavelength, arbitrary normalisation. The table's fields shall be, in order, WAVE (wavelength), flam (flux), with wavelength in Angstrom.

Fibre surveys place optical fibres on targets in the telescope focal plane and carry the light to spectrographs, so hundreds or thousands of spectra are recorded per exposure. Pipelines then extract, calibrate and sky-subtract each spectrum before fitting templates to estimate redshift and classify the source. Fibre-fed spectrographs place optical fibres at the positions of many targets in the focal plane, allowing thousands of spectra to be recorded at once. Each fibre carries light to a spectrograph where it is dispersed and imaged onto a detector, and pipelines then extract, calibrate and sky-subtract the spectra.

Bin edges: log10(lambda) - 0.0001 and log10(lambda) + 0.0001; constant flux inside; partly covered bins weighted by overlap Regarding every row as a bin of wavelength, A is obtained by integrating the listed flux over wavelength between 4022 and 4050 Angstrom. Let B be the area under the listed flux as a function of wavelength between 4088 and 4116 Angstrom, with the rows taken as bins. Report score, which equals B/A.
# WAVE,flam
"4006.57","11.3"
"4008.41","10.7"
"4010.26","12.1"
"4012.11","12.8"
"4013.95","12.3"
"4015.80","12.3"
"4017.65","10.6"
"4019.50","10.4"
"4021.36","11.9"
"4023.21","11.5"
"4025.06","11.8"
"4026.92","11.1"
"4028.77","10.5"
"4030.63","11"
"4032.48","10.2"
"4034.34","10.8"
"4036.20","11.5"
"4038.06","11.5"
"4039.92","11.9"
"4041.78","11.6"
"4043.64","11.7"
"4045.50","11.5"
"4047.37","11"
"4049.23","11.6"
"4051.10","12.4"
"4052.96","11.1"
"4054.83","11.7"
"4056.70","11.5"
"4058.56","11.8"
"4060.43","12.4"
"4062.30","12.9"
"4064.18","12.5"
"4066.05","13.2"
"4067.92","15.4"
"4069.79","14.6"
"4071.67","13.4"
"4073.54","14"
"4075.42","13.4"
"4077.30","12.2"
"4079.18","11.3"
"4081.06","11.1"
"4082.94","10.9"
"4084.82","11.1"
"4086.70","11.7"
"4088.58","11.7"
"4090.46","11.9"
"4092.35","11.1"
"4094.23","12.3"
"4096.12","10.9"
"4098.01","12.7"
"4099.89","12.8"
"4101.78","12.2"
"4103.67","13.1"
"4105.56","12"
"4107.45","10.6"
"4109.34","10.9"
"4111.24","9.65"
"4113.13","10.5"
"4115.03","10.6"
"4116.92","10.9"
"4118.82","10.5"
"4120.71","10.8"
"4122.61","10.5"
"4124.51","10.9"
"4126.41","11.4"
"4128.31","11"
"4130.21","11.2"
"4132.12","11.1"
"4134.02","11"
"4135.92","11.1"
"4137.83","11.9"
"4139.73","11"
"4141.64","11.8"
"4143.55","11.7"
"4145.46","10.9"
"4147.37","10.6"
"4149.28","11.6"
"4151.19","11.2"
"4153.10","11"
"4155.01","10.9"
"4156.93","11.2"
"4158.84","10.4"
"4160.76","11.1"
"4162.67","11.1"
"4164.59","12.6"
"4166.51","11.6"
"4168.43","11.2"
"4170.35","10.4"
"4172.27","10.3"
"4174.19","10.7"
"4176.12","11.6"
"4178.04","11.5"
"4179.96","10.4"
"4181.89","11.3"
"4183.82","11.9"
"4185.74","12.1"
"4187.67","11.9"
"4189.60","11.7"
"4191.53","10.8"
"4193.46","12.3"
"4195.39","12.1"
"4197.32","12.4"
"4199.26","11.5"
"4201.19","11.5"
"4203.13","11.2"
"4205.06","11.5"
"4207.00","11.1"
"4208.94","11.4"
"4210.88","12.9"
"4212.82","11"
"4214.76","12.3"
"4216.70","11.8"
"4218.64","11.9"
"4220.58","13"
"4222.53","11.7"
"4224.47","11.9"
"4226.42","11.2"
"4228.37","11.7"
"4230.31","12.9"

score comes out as 1.02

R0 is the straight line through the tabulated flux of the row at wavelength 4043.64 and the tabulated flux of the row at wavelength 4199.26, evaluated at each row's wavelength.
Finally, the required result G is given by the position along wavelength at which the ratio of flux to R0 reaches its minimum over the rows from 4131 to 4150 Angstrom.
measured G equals 4147.37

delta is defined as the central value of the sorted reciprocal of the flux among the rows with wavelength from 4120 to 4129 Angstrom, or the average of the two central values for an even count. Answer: 0.092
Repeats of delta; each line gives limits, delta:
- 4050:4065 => 0.083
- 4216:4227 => 0.084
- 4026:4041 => 0.090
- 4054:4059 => 0.085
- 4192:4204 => 0.085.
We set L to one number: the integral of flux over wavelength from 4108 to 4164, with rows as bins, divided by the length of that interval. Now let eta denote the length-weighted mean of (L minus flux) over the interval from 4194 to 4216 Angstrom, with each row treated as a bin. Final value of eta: -0.74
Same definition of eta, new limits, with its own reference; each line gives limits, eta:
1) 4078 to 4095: -0.47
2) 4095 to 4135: -0.22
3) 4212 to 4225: -0.97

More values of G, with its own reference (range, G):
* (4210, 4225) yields 4212.82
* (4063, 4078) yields 4077.30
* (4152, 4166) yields 4158.84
